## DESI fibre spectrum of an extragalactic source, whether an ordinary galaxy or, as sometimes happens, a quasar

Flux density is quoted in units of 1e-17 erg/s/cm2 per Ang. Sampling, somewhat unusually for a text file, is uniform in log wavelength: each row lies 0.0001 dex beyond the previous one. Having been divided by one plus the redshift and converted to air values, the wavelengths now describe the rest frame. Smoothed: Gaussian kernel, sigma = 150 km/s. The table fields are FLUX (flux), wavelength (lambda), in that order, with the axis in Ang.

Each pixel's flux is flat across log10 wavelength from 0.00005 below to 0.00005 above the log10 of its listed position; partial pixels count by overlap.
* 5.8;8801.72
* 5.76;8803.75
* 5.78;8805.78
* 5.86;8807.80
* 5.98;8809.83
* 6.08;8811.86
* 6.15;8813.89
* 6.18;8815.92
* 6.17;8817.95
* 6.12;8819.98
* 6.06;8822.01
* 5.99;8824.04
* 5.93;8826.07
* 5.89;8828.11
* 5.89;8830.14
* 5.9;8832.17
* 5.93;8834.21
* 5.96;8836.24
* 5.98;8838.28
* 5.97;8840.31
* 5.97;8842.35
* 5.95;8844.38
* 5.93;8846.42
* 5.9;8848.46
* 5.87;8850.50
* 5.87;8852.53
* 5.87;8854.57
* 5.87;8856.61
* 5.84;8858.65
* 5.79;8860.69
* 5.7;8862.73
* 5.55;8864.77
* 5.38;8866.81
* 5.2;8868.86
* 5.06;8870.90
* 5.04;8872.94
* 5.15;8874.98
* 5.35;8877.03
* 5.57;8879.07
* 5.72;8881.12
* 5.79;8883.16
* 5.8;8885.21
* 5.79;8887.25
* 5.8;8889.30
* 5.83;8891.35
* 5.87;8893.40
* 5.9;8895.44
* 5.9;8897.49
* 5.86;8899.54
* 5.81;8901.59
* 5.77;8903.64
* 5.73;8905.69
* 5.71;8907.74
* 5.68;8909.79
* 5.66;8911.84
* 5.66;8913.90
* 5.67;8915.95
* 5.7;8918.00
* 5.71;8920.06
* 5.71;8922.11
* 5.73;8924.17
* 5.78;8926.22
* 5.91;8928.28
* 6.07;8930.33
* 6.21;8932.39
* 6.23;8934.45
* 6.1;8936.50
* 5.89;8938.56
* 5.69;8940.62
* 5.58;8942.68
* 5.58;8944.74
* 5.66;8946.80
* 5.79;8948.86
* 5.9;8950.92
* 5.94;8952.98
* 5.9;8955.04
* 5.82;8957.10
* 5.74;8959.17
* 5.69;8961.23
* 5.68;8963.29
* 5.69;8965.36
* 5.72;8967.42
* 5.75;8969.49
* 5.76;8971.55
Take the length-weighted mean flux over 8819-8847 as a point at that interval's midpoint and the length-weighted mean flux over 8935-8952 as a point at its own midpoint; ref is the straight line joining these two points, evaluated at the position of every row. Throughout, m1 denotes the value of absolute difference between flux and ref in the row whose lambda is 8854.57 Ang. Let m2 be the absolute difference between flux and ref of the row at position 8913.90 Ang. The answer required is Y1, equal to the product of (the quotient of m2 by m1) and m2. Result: 0.5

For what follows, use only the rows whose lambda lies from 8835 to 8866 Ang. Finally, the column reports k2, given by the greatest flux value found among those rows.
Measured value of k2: 5.98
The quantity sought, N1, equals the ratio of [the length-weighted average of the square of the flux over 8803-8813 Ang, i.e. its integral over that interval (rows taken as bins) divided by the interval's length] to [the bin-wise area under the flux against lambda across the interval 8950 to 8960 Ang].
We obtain 0.594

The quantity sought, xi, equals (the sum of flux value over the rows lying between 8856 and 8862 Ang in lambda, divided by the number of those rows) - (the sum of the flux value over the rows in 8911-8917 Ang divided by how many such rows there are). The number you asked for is 0.2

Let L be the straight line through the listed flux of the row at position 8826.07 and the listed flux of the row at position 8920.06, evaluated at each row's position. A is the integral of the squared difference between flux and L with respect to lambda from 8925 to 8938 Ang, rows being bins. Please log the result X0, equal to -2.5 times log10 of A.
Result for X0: -1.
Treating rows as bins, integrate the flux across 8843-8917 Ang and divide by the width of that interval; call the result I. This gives 5.69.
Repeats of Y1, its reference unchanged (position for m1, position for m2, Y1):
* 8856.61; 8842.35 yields 0.0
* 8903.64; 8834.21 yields 0.0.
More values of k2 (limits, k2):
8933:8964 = 6.23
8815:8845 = 6.18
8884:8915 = 5.9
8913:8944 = 6.23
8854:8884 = 5.87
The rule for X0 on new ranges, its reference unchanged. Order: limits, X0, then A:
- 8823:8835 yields 5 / 0.0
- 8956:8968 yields 2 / 0.2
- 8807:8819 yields 1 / 0.3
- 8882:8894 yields 4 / 0.0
